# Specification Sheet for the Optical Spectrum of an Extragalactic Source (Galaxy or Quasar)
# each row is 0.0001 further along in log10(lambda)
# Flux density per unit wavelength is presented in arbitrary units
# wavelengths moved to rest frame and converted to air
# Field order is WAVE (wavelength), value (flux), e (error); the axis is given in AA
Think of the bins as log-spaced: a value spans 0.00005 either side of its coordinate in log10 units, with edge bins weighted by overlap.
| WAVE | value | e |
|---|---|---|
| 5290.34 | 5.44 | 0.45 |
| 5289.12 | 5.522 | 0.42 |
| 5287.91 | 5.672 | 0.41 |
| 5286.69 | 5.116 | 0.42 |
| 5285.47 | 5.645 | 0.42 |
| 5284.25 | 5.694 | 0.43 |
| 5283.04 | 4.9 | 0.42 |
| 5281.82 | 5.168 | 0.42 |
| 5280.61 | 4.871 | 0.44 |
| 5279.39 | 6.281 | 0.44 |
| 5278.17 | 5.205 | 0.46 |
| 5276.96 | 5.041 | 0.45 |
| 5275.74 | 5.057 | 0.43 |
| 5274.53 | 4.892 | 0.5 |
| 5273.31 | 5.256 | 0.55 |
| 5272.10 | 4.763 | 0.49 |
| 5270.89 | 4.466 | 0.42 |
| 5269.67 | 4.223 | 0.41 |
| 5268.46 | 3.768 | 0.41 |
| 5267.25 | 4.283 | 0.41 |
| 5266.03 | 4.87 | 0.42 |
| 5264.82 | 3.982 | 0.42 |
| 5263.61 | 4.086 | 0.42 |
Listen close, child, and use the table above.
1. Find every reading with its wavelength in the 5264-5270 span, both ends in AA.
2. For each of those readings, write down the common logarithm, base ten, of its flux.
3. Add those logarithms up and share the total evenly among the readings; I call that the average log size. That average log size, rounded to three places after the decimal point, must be 0.624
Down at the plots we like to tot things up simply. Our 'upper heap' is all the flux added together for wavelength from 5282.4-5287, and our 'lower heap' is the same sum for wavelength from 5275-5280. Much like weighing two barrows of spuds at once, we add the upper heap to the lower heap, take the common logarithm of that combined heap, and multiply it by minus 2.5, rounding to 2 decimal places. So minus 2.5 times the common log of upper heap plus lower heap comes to -4.08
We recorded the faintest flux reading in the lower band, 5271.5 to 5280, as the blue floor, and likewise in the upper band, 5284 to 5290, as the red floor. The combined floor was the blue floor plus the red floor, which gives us 9.88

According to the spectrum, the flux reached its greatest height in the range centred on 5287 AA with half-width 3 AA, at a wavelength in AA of 5284.25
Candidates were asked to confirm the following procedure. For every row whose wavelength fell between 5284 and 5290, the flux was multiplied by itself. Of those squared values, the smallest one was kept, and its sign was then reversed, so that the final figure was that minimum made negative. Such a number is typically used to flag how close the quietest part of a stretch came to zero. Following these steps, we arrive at -26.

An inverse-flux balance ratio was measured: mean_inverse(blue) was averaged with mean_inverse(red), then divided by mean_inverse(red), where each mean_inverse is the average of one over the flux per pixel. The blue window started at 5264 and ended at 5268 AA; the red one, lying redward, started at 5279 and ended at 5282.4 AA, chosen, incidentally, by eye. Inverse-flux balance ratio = 1.12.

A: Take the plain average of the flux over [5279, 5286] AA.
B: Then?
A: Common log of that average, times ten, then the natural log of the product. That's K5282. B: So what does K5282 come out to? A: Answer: 1.99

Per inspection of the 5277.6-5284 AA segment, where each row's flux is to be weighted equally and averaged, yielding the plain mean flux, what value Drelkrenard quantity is 5.3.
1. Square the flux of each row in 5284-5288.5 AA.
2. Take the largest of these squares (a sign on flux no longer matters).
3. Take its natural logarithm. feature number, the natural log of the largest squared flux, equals 3.5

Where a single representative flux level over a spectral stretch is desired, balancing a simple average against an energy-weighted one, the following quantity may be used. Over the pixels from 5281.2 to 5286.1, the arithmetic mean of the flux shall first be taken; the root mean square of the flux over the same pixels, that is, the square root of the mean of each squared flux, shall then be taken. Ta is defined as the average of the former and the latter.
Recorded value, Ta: 5.4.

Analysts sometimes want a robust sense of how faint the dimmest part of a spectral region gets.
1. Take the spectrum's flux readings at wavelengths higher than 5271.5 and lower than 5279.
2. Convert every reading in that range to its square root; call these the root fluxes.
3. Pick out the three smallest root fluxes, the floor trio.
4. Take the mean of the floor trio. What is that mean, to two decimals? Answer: 2.21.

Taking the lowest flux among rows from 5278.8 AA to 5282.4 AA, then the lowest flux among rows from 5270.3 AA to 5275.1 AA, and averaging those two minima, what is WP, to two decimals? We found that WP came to 4.67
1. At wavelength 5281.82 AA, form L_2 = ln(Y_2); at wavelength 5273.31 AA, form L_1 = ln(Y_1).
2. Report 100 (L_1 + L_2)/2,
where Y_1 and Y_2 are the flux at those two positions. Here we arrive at 165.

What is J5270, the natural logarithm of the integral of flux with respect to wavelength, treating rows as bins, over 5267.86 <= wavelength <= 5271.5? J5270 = 2.72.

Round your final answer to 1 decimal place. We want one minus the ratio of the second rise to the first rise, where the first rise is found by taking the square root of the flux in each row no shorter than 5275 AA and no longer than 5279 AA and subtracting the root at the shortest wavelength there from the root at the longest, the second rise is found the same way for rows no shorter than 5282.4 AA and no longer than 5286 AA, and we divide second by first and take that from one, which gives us -4.0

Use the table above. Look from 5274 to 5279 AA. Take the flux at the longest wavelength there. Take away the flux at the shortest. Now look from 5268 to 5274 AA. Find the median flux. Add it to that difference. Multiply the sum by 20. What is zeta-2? 96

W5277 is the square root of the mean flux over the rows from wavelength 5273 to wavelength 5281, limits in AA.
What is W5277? 2.29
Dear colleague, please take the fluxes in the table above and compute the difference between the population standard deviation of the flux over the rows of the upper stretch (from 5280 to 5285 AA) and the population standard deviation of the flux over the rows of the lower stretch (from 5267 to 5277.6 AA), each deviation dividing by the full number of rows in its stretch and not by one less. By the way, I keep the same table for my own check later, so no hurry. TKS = -0.13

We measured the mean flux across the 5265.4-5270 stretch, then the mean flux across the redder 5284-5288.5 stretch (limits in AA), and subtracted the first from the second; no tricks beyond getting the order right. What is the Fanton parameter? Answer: 1.2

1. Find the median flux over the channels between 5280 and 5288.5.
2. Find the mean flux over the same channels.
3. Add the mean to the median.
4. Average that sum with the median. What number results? 7.8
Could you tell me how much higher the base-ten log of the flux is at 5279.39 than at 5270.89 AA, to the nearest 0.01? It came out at 0.15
